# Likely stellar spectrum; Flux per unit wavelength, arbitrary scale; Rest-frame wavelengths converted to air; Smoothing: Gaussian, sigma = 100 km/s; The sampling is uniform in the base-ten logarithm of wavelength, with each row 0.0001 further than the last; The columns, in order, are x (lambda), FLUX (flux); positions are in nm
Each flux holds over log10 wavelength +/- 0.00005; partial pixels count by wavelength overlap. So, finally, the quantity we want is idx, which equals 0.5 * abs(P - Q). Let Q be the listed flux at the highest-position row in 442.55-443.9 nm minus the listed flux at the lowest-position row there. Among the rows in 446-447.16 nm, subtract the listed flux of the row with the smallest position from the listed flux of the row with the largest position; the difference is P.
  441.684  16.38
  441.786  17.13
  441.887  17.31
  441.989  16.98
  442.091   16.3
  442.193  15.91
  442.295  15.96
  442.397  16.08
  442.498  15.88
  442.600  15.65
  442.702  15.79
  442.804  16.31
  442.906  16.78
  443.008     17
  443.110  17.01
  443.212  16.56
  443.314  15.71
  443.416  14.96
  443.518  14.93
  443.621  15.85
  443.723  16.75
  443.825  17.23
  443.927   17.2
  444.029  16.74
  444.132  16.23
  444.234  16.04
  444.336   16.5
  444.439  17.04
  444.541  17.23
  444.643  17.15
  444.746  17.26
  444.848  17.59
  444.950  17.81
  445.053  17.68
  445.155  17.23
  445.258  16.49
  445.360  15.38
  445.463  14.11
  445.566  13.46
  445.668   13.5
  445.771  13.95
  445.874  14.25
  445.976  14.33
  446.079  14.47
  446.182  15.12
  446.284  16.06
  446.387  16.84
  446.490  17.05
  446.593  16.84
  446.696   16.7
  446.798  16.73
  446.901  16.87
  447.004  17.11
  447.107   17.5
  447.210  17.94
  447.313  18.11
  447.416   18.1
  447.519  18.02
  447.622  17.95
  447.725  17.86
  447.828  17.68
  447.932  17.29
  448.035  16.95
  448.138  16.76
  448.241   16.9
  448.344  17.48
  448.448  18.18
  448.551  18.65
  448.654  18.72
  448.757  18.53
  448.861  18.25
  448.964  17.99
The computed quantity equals 0.7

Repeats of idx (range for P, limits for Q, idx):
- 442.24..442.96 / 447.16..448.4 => 0.6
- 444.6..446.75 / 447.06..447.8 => 0.4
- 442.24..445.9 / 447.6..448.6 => 1.2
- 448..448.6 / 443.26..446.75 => 0.4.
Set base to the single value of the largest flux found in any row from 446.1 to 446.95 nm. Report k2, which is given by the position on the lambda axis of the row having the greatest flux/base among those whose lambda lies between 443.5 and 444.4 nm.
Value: 443.825 nm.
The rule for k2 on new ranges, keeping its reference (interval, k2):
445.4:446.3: 446.284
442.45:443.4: 443.110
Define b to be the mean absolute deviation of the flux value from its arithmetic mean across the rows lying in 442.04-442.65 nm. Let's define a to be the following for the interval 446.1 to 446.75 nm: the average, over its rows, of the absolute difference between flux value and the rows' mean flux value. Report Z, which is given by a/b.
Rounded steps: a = 0.56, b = 0.2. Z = 3.7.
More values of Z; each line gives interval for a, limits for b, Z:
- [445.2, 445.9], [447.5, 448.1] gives 2.5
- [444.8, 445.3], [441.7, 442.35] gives 0.7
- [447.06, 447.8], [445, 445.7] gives 0.1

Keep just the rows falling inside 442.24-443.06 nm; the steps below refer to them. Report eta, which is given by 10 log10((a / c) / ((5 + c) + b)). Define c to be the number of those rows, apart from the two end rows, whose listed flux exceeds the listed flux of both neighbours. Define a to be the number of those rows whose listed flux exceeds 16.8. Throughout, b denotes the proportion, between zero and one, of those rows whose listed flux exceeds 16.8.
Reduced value -7.9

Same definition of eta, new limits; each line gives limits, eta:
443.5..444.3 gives -4.9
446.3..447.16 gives -0.5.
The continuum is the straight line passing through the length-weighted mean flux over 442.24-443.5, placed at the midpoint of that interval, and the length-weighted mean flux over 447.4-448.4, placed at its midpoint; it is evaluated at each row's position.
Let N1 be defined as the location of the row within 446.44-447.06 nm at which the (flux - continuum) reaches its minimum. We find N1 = 446.696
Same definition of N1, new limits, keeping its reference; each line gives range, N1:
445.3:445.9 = 445.566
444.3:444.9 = 444.336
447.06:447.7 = 447.107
